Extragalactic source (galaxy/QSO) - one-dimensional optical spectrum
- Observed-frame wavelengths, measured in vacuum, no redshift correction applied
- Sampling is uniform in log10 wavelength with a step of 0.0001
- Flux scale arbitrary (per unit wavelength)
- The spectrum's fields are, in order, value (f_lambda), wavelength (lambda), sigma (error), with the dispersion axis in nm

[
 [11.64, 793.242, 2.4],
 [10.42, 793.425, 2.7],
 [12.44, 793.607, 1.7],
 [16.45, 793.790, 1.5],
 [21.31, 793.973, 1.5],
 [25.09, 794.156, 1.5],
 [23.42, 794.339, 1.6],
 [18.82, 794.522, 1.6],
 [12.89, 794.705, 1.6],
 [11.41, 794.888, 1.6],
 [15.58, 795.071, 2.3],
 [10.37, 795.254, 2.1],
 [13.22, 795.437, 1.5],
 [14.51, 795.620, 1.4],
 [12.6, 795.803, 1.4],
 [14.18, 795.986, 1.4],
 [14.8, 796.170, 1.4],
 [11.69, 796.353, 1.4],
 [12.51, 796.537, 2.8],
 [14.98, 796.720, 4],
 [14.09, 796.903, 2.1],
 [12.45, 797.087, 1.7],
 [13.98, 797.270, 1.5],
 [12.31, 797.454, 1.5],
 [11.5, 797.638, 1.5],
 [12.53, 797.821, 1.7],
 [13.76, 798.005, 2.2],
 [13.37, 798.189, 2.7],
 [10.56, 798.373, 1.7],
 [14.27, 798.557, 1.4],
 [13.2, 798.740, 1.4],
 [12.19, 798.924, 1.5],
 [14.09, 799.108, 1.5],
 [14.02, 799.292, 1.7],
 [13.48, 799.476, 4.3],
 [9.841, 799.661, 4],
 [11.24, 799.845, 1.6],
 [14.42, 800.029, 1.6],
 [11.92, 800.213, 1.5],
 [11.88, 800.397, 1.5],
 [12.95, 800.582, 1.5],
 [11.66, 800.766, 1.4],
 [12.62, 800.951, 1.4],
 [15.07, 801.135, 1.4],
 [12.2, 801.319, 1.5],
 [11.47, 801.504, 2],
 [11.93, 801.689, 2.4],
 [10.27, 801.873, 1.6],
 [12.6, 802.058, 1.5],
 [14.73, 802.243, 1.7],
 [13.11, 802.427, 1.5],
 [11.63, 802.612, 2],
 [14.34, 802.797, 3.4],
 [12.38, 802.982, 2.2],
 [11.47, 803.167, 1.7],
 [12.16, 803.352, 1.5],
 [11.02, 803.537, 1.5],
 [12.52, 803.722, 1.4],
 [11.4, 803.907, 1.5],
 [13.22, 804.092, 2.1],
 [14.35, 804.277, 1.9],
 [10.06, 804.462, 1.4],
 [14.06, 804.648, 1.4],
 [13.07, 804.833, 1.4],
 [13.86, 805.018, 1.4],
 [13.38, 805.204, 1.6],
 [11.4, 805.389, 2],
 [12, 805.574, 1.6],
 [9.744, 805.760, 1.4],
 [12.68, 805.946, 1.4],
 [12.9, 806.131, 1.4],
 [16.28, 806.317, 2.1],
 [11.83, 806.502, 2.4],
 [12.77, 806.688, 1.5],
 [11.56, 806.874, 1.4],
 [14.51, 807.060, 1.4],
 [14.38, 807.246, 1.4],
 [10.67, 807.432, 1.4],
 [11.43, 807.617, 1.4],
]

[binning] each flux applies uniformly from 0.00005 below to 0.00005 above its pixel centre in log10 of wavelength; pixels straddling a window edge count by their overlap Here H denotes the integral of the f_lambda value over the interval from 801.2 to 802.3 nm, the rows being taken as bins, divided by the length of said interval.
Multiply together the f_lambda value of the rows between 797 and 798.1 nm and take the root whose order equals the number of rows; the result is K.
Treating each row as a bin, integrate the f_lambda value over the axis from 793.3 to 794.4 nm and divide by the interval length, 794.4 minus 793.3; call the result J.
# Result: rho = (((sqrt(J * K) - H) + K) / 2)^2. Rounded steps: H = 12.2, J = 17.8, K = 12.7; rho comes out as 61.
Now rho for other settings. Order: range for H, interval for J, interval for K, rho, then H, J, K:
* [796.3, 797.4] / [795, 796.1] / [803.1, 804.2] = 32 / 13.3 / 13.4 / 11.9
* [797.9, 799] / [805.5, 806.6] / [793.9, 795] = 102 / 12.9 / 12.6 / 18.1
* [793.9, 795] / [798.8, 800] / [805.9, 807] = 12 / 18.7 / 12.6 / 12.9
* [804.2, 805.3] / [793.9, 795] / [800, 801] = 54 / 13.1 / 18.7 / 12.5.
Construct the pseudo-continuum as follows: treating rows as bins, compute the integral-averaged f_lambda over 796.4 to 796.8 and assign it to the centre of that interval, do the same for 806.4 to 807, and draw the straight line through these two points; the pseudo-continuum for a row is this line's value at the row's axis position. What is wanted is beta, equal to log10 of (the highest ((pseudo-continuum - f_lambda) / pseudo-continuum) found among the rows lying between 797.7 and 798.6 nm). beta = -0.691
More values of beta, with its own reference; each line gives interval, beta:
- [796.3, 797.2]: -0.872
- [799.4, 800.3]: -0.604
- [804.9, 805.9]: -0.673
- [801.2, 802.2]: -0.699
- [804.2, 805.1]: -0.706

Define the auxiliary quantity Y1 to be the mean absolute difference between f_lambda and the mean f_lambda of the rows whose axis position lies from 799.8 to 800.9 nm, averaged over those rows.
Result 0.9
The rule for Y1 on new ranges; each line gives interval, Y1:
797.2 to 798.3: 0.8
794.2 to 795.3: 3.9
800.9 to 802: 1.1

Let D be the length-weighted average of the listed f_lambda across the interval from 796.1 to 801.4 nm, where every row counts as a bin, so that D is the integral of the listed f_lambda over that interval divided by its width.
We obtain 12.9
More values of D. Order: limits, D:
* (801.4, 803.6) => 12.3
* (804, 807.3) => 12.9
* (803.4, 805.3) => 12.7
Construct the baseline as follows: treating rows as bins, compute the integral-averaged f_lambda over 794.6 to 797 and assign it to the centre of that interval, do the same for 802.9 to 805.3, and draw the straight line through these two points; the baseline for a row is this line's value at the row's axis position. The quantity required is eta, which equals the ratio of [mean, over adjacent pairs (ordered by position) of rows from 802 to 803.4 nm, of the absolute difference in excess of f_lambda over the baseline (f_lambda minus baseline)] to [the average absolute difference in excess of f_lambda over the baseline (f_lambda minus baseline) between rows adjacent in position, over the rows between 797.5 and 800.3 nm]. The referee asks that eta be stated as 0.94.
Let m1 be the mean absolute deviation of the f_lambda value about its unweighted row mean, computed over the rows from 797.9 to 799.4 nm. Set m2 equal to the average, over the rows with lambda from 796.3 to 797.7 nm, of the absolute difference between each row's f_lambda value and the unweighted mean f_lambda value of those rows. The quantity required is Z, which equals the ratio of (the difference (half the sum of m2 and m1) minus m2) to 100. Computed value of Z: -0.0008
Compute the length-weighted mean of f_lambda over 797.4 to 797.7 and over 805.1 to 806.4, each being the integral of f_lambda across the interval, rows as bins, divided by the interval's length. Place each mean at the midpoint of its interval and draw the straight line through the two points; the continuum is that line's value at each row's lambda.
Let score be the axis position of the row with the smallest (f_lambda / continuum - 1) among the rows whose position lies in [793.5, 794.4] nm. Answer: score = 793.607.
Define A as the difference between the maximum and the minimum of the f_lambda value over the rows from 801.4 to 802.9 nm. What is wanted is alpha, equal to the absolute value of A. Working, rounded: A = 4.46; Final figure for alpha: 4.5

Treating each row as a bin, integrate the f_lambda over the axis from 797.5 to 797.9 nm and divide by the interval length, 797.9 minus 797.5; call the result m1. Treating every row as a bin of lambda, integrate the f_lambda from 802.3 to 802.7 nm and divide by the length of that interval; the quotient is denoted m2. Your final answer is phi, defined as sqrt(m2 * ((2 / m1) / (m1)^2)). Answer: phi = 0.120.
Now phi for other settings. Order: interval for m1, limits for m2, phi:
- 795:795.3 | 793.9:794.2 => 0.142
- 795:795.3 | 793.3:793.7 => 0.100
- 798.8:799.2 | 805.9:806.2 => 0.106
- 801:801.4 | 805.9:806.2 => 0.101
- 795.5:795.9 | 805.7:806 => 0.095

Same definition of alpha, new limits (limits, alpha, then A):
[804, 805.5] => 4.3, 4.29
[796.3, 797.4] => 3.3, 3.29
